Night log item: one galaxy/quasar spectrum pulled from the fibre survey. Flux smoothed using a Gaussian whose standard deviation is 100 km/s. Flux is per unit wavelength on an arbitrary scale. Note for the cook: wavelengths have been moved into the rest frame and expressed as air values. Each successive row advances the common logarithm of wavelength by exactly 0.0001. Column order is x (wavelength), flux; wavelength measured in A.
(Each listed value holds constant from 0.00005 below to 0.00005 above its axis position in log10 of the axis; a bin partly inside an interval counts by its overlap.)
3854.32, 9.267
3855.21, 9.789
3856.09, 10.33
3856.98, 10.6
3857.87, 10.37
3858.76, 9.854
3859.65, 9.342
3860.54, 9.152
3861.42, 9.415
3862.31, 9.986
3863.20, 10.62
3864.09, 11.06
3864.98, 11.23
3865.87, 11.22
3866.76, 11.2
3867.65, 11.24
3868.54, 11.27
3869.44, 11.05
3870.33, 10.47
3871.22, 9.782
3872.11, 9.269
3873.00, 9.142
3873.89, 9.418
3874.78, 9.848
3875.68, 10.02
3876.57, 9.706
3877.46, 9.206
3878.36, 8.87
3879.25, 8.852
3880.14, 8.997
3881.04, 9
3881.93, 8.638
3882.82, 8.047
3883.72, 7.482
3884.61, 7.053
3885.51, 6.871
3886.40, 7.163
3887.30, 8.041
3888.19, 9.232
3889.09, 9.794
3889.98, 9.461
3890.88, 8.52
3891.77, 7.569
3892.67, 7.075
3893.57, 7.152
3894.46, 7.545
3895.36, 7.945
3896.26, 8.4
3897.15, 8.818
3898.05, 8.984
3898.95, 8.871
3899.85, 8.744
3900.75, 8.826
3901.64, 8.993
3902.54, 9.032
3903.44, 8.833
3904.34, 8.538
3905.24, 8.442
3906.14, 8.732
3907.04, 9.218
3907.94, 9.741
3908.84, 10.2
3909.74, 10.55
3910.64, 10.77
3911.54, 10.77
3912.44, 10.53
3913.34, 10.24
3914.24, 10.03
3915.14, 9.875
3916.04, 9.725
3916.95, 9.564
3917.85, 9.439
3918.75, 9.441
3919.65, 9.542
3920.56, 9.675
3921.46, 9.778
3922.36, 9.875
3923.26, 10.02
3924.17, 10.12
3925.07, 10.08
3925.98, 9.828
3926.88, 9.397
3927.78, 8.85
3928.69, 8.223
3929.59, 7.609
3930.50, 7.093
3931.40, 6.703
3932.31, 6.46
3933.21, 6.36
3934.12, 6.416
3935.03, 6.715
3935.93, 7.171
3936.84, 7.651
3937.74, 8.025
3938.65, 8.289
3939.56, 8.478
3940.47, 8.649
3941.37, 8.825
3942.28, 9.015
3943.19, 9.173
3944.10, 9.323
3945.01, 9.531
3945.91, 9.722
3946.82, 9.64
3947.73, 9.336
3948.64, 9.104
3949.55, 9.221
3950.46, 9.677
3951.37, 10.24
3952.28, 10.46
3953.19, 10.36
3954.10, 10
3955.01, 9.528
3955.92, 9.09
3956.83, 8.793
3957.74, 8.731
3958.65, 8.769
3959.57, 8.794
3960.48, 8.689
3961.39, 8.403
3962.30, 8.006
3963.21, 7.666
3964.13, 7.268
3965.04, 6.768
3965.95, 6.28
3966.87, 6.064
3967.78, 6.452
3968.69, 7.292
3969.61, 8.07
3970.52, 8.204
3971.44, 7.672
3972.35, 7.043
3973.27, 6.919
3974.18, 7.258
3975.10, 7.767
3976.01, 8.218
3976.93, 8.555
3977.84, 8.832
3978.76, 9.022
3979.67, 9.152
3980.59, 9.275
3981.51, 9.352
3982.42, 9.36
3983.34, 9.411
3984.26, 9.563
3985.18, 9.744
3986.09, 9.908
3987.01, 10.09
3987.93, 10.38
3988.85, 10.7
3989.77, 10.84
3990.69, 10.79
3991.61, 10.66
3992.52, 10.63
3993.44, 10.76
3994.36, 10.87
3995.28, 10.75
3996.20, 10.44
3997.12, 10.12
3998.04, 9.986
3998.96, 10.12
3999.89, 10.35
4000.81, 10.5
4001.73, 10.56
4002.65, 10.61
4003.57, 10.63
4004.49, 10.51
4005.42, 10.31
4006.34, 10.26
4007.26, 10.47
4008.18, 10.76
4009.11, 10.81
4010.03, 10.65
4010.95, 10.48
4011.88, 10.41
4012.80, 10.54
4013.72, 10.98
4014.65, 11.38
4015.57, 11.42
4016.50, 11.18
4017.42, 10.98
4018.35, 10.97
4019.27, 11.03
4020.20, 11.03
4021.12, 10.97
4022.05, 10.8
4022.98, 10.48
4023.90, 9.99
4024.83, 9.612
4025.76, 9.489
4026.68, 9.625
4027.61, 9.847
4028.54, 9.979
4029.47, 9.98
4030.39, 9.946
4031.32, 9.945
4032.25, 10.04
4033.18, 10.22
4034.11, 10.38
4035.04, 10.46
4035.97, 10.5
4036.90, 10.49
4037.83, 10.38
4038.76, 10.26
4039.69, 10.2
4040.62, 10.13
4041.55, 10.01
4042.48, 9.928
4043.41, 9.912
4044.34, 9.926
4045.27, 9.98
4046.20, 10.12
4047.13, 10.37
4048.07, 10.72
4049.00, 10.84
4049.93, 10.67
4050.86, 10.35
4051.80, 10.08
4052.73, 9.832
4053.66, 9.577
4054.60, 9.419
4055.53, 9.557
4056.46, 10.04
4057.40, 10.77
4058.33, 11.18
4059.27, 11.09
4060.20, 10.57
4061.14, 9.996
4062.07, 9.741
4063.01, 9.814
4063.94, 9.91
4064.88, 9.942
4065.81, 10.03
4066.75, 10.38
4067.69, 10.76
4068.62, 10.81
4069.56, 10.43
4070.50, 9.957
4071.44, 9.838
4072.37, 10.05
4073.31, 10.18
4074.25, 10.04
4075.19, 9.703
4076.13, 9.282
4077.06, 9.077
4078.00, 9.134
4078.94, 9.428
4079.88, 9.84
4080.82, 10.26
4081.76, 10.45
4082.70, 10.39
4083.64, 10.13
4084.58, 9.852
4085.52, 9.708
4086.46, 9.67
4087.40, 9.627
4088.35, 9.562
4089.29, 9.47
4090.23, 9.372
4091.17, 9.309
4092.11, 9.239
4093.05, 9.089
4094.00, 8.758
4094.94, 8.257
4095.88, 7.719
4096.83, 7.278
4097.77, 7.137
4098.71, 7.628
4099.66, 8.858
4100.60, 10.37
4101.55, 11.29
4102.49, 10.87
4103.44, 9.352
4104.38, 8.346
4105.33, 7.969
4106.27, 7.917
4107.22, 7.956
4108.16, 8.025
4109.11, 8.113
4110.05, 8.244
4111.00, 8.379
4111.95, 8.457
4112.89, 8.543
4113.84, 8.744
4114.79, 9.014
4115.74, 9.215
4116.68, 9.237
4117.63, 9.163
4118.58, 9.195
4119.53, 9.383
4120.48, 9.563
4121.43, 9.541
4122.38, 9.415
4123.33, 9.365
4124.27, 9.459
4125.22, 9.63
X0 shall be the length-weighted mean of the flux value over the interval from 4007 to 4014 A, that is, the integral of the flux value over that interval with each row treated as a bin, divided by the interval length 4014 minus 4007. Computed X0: 10.6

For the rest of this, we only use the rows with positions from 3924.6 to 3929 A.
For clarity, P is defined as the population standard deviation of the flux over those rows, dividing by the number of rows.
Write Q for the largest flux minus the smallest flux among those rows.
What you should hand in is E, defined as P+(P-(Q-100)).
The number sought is 99.5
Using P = 0.7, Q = 1.9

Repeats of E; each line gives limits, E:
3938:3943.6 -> 99.7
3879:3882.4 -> 99.9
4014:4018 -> 99.9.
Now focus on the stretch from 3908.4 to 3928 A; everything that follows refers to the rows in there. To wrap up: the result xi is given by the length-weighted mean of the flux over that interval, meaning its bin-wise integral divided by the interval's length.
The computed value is 9.9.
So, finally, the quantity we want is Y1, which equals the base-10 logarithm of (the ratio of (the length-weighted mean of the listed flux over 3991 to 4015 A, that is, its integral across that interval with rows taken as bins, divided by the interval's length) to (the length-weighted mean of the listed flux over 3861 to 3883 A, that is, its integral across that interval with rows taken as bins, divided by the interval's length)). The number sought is 0.03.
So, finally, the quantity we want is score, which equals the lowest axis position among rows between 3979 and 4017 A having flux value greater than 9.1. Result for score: 3979.67 A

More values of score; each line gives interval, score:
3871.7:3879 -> 3872.11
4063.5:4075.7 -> 4063.94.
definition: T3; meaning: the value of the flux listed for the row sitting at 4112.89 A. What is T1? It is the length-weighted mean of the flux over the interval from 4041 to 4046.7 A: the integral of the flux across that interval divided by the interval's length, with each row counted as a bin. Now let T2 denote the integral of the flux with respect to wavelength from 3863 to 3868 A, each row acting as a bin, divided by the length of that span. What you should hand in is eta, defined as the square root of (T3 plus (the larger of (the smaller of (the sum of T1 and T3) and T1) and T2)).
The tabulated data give 4.4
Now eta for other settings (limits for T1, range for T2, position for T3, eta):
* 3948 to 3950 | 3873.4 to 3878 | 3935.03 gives 4.0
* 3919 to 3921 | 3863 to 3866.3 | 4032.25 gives 4.6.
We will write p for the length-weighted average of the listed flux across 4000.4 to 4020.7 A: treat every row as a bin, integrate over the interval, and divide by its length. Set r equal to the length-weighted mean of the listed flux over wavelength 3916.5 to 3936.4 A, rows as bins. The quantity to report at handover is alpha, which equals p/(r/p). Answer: 13.5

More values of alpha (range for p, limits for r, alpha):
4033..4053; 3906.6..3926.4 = 10.6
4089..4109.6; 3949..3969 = 9.0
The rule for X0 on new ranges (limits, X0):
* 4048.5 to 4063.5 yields 10.2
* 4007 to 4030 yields 10.6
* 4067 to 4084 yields 10.0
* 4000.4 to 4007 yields 10.5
